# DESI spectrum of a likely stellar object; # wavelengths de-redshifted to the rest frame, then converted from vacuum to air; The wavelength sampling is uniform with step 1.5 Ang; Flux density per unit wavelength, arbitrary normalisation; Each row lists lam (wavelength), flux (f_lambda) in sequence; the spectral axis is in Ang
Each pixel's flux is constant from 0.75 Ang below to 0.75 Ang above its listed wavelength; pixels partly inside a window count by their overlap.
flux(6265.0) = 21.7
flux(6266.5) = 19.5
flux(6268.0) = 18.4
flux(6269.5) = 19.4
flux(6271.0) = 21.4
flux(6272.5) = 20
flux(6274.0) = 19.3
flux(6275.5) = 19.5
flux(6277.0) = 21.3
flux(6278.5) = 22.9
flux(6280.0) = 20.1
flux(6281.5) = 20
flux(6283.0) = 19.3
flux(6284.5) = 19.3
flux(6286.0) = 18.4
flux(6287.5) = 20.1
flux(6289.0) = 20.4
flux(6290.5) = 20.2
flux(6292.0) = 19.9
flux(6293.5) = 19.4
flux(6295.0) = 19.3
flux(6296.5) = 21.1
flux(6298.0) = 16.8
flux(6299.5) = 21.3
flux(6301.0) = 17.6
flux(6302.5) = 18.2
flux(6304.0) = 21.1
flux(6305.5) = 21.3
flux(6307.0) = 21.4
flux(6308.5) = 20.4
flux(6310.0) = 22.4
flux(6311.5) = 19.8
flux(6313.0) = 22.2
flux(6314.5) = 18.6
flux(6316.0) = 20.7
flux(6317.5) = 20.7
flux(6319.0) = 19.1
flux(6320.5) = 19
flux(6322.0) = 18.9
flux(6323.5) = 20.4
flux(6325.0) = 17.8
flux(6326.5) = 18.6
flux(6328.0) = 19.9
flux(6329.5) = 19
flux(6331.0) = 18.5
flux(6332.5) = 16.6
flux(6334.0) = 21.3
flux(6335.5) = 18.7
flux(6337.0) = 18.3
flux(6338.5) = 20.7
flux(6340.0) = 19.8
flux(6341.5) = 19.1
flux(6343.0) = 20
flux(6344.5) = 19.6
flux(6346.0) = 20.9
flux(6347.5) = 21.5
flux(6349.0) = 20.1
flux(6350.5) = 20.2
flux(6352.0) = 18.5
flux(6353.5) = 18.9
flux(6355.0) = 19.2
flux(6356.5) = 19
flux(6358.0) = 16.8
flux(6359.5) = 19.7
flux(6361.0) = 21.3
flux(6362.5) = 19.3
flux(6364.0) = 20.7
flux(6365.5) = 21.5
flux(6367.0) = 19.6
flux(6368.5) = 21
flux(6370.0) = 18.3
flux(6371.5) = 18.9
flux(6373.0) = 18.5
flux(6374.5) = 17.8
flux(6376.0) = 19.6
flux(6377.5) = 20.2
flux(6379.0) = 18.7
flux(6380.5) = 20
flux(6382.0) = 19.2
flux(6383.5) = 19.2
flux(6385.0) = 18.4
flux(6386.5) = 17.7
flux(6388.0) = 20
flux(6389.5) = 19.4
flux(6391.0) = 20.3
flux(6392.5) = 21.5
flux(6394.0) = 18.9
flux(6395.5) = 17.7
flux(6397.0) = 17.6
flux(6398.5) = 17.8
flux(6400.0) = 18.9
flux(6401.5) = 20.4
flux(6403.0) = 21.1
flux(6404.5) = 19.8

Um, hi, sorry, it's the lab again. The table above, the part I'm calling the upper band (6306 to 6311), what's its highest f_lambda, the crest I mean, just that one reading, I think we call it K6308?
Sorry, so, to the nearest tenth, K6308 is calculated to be 22.4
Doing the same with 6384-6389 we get 20.0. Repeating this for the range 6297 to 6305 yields 21.3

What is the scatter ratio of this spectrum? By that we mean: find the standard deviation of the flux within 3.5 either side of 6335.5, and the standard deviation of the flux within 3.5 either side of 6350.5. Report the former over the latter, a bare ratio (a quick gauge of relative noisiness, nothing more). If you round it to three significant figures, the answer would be 1.60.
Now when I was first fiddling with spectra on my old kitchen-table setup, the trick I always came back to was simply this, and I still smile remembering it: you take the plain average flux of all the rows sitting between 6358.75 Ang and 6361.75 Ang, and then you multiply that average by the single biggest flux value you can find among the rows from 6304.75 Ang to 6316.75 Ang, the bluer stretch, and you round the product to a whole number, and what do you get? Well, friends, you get 459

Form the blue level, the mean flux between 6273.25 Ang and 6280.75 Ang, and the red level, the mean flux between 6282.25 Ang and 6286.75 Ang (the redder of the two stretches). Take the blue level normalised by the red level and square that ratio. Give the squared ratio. 1.18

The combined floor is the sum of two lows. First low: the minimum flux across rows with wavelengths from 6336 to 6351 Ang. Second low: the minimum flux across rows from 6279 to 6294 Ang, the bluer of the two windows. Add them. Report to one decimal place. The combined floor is 36.7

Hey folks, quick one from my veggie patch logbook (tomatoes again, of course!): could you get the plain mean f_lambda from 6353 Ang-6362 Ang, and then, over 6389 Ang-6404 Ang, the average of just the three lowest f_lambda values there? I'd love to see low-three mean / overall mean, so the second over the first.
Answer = 0.924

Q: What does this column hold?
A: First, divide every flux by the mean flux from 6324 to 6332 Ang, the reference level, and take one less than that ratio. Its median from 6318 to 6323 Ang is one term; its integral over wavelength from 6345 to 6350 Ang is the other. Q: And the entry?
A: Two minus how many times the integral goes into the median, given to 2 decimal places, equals 1.97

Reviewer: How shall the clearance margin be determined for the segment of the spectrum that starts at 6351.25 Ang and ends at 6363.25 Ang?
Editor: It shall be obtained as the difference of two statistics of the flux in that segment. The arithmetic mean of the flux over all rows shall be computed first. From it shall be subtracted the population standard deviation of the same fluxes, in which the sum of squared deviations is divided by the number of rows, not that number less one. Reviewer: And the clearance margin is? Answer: 17.9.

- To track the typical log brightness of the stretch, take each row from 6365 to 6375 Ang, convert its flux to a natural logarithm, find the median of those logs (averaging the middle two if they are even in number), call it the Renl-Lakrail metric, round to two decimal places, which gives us 2.94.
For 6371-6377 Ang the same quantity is 2.93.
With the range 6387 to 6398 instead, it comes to 2.97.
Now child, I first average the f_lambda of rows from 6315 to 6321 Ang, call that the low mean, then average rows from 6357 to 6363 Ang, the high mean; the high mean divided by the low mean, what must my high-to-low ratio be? 0.970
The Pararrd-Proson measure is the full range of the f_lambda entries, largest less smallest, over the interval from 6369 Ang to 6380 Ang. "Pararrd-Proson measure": 2.4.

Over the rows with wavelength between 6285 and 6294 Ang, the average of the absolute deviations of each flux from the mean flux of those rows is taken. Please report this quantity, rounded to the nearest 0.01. 0.56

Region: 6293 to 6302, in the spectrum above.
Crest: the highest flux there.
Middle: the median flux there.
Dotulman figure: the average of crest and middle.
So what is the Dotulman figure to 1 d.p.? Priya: 20.3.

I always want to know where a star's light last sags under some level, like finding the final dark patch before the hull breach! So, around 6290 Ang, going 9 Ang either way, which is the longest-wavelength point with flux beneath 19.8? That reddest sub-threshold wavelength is 6298.0 Ang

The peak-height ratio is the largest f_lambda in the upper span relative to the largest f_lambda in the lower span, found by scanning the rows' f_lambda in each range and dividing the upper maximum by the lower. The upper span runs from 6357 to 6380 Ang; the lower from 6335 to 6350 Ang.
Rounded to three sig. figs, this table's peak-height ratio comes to 1.00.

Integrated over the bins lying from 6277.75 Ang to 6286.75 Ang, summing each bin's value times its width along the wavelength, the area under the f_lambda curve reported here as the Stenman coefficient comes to 180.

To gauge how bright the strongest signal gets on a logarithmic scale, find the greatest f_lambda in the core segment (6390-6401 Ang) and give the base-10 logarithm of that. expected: 1.33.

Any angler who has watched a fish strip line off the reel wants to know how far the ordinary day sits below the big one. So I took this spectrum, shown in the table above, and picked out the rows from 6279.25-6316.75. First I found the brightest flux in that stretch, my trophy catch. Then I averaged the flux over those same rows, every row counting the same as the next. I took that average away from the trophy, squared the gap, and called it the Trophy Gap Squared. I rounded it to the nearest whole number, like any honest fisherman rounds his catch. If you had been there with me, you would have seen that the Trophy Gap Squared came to 6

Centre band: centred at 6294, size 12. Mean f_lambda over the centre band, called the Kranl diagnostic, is 19.8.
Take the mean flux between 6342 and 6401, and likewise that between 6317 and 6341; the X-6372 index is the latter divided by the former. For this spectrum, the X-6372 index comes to 0.99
